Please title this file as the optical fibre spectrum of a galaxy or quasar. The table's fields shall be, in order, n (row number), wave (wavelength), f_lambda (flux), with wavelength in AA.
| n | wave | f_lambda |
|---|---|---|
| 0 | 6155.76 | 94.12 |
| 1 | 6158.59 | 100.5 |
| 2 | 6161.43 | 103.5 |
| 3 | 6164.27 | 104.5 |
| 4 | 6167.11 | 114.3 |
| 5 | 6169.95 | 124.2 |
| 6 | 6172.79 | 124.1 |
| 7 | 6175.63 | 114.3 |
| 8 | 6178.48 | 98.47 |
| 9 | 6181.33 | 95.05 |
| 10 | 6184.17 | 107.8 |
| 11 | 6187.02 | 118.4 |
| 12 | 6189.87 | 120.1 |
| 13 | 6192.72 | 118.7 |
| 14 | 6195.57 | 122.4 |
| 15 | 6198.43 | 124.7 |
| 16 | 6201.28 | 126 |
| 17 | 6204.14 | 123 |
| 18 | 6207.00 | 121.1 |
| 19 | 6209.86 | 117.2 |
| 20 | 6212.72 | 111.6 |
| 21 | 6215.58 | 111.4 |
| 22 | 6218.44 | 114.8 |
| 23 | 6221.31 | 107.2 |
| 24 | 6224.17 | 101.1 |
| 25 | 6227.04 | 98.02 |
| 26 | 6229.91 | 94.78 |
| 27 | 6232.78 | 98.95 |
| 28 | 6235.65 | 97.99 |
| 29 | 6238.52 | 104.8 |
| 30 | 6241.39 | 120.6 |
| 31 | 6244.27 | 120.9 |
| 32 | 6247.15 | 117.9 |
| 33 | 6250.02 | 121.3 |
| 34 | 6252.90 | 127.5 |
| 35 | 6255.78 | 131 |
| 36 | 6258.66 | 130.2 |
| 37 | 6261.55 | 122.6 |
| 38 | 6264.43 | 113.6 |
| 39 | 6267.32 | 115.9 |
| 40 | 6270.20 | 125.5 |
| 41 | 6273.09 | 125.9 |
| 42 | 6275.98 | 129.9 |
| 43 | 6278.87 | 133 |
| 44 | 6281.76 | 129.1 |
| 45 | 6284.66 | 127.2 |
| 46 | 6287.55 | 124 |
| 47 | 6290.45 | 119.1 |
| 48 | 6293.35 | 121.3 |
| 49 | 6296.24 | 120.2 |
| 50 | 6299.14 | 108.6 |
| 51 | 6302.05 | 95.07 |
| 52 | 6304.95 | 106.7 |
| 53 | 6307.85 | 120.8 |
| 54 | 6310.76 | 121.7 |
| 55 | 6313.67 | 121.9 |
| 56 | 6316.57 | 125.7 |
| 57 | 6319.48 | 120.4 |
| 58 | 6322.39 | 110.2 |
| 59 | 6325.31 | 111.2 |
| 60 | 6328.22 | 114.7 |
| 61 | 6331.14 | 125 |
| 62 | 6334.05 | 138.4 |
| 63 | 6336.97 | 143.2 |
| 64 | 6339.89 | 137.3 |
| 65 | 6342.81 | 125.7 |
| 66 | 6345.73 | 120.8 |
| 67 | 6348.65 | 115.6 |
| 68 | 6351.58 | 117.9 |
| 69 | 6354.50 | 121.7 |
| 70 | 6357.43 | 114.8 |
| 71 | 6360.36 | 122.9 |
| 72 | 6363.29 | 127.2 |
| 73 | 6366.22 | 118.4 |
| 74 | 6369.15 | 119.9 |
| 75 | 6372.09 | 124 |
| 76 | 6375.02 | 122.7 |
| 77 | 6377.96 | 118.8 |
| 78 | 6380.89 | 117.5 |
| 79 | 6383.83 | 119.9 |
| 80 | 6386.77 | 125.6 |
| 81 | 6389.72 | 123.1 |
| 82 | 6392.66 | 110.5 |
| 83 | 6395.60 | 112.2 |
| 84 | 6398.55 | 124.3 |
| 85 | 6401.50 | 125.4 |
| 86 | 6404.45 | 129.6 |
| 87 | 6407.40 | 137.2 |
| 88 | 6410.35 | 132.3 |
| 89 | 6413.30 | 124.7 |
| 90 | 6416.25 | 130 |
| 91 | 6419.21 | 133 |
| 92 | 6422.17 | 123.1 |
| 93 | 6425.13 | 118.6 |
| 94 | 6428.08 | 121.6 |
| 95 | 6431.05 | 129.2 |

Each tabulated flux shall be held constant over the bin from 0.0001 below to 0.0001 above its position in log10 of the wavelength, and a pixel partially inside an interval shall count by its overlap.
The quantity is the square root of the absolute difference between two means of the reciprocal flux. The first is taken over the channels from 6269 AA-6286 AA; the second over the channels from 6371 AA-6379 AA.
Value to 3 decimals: 0.021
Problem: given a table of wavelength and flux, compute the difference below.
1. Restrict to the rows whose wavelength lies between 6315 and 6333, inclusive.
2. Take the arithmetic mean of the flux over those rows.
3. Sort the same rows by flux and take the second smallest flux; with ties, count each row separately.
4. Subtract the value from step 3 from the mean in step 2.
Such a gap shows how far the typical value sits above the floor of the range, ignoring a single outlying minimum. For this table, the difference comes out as 7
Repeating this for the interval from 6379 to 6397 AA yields 6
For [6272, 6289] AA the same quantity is 2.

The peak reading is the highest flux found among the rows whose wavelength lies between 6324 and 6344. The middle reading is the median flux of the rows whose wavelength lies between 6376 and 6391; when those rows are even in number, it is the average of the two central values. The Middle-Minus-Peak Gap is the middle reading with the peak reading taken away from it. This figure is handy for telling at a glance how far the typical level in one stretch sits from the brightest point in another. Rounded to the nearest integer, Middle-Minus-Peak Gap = -23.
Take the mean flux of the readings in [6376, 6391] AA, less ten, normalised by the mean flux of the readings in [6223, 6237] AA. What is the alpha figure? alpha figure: 1.13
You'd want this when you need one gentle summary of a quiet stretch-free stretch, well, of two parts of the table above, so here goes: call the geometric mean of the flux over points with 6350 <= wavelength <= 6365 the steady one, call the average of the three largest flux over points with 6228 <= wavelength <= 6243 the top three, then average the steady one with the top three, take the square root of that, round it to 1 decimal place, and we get 10.7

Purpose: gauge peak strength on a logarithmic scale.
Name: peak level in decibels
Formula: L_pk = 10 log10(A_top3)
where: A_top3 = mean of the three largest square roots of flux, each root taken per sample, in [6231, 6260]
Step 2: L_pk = 10.6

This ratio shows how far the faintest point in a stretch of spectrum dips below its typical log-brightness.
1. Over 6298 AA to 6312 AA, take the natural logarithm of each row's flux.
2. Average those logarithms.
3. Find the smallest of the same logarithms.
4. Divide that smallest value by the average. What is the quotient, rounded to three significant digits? 0.969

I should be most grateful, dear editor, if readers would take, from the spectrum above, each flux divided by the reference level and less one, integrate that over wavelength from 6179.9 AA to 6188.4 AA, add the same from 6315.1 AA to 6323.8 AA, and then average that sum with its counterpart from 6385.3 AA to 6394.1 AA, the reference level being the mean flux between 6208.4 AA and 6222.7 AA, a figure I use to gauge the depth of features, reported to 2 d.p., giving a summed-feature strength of 0.33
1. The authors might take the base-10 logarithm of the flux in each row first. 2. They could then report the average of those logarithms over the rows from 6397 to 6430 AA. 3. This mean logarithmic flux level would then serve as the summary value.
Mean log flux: 2.10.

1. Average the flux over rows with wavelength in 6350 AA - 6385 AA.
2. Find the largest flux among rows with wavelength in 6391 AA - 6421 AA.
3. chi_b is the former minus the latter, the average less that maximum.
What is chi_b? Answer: -17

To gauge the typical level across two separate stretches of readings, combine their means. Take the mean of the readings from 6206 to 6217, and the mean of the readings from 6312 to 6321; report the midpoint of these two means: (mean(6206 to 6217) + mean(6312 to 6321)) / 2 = 119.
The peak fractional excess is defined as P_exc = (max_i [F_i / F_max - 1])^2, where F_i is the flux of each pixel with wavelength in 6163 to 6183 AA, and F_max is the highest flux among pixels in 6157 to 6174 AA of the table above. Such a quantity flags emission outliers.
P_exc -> 0.0000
